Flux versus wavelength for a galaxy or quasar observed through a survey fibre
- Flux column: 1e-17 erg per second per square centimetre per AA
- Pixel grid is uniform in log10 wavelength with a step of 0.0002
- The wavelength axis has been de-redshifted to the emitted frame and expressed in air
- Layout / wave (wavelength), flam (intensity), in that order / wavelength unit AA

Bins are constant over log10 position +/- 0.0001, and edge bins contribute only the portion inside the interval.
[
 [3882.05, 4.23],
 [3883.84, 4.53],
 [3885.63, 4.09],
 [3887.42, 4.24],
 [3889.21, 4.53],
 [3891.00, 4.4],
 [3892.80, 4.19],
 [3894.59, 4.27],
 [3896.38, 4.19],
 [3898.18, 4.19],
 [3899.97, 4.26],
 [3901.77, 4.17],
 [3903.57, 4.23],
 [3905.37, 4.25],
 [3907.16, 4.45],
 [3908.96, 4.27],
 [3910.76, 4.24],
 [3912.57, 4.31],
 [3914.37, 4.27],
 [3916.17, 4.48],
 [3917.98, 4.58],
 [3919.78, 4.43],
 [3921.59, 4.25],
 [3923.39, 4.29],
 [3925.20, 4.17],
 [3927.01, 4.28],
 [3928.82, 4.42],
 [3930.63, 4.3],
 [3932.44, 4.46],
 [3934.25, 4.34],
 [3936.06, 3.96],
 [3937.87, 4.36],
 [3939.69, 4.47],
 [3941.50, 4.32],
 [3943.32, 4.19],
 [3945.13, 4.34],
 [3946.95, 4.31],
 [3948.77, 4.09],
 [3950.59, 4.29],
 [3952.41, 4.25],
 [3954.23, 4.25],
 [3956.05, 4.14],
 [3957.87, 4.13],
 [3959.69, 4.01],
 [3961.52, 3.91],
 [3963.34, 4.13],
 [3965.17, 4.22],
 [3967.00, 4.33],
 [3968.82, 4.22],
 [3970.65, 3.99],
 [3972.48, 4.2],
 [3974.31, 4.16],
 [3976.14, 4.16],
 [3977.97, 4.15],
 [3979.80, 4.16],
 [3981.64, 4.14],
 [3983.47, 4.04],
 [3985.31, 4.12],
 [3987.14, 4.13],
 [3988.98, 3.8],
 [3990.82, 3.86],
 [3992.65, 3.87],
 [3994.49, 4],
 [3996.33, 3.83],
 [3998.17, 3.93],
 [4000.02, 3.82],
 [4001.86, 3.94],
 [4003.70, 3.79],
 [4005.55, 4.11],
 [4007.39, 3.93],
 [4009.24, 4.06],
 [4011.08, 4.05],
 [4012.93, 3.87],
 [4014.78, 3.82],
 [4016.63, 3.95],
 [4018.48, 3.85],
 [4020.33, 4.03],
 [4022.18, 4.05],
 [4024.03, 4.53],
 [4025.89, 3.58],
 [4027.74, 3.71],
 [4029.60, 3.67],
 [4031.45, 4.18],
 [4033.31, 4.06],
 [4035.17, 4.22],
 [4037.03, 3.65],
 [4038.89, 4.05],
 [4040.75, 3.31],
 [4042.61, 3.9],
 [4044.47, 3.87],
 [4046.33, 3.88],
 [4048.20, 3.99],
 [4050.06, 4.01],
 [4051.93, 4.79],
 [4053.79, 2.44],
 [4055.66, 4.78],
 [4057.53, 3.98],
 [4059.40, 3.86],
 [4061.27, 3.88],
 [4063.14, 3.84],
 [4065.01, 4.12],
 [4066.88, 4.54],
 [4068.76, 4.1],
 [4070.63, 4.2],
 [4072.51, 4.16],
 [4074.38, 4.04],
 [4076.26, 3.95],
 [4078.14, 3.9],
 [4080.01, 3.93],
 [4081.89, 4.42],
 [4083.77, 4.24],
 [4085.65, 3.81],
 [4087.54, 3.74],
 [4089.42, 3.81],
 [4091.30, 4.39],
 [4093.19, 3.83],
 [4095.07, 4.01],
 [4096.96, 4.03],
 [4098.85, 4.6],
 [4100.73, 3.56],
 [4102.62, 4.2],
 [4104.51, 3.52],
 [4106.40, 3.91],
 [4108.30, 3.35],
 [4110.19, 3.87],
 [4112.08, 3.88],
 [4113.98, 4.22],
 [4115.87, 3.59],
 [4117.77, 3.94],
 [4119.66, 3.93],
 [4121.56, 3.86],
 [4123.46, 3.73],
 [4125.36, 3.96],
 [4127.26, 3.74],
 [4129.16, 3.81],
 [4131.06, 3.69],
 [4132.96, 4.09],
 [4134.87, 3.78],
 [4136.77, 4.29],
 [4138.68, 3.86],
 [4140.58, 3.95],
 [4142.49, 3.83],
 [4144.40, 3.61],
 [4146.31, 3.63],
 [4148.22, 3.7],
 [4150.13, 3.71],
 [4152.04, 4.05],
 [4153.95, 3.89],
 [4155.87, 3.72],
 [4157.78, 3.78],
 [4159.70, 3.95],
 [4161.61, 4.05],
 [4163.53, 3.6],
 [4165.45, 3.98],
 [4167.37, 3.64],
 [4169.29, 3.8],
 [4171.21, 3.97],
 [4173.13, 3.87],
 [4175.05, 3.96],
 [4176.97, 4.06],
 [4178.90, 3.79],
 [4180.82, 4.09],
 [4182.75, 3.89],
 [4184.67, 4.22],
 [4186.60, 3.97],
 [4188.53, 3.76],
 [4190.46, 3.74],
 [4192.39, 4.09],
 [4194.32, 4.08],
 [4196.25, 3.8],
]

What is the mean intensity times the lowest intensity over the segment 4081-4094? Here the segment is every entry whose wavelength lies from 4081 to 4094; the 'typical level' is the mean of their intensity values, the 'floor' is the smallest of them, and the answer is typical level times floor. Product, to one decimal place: 15.1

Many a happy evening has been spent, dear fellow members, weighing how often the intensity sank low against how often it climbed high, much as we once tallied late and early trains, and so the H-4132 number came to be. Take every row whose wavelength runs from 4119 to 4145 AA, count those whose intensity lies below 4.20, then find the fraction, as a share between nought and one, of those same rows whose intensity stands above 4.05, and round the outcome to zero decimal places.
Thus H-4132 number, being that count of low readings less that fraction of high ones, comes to 13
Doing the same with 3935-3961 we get 5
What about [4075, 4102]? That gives 10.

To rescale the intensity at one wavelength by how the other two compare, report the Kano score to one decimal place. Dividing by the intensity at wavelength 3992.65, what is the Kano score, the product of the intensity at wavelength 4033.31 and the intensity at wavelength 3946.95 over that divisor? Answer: 4.5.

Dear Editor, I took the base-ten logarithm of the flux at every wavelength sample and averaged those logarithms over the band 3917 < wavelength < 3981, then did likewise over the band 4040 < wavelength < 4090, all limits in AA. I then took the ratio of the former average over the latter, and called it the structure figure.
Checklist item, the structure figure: 1.05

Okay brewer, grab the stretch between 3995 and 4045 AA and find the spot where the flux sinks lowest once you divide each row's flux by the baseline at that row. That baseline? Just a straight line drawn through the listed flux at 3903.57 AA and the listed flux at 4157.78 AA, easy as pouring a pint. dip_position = 4040.75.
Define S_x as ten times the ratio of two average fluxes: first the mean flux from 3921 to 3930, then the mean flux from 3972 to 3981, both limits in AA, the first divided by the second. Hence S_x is 10.3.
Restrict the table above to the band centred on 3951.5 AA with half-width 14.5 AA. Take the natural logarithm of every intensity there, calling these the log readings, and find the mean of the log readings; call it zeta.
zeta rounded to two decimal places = 1.44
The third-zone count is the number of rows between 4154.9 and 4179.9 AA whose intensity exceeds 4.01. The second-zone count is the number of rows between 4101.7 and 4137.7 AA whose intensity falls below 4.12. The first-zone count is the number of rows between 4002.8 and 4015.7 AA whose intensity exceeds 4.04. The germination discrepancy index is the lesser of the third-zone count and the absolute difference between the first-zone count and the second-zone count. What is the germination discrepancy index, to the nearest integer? 2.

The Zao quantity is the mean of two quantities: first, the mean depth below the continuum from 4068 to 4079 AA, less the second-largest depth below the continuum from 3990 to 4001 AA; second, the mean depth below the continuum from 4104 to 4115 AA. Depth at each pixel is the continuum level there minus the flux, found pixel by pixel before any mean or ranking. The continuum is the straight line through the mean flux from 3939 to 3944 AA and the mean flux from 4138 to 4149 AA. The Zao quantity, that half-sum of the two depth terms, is -0.19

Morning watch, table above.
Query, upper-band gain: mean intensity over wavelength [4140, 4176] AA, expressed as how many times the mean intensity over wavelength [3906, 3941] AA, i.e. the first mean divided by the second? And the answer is 0.88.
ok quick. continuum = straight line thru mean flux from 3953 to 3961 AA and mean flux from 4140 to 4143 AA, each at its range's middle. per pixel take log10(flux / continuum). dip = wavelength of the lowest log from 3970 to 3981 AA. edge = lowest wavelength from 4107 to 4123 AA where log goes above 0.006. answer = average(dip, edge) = 4042.3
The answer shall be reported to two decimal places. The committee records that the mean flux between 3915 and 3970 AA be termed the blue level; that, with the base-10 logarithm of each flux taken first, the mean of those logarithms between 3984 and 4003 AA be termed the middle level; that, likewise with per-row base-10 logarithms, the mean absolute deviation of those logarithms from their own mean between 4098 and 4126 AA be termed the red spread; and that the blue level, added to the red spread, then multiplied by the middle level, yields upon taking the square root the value 1.60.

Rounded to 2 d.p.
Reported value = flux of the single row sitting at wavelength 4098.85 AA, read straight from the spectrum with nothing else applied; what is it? 4.60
